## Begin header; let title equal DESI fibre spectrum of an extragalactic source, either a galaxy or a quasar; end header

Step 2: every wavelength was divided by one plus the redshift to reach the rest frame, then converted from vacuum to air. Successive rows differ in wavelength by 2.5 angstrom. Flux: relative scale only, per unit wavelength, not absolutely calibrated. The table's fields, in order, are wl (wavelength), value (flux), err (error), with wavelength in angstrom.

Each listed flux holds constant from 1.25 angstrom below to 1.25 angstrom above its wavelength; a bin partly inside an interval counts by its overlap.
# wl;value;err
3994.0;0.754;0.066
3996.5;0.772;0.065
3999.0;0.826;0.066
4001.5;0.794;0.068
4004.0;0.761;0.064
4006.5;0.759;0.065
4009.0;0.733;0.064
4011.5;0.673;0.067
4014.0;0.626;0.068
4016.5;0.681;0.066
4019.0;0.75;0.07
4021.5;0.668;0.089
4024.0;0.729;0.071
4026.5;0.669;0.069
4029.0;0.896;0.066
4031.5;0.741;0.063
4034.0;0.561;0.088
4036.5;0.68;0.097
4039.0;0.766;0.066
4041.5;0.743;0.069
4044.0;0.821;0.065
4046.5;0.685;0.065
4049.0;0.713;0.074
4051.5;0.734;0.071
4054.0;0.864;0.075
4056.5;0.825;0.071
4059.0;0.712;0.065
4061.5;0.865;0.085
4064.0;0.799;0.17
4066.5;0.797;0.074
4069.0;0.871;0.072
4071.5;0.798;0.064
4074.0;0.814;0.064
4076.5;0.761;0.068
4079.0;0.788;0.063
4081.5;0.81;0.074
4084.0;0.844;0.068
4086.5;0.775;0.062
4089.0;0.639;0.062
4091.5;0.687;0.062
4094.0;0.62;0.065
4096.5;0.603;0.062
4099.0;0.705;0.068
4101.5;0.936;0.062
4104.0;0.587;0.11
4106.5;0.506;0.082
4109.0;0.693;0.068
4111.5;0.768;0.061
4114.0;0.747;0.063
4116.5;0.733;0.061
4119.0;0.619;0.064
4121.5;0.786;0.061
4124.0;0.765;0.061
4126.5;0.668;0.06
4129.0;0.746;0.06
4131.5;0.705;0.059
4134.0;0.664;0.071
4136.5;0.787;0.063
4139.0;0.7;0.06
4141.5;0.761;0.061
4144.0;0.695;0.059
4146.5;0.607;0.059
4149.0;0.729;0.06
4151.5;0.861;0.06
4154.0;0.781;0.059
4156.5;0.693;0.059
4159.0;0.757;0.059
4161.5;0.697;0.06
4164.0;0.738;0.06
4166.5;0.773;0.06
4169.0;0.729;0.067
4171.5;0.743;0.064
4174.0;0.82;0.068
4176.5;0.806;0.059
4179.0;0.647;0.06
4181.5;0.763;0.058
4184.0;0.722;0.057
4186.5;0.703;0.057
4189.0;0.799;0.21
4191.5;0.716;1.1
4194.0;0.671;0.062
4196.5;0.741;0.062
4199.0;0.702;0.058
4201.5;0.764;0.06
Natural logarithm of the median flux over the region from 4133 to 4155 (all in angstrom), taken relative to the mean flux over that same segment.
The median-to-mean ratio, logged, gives -0.004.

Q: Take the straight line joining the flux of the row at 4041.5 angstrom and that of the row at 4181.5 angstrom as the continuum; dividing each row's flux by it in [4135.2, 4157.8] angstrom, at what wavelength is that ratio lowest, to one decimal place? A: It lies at 4146.5 angstrom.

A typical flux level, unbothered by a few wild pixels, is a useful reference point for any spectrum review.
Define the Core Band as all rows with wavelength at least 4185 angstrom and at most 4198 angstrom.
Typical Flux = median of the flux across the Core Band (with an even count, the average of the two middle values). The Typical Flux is 0.716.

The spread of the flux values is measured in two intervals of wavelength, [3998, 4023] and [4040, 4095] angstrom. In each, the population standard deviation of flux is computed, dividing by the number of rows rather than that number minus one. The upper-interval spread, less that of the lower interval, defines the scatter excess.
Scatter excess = 0.01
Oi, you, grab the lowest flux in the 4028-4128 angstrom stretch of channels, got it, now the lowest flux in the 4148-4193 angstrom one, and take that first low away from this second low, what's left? 0.14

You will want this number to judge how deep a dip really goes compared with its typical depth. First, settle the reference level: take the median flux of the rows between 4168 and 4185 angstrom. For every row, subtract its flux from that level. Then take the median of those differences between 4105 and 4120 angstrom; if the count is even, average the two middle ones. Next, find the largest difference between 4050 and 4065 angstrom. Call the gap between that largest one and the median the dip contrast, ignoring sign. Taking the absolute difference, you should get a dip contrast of 0.00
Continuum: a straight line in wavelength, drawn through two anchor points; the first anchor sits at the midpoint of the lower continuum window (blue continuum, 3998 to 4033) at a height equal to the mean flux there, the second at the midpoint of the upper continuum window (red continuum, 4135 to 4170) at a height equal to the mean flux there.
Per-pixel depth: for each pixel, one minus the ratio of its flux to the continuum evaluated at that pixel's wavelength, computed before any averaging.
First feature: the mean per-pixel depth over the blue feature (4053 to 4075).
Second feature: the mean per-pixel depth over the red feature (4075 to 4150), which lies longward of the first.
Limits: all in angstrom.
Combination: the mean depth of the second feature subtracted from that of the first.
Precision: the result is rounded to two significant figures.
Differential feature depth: -0.14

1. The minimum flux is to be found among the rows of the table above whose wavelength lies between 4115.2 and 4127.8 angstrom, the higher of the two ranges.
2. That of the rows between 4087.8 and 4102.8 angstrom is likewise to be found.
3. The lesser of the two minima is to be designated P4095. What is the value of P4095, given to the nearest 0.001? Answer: 0.603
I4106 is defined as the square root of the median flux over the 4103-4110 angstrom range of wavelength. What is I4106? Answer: 0.766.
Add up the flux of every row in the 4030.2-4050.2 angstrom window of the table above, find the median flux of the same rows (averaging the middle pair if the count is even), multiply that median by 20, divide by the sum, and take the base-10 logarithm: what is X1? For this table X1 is 0.41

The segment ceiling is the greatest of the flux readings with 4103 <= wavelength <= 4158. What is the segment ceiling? 0.861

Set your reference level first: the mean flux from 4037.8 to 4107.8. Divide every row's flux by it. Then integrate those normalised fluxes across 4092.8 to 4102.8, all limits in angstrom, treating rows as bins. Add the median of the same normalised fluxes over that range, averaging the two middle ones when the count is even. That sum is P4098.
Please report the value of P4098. 10.4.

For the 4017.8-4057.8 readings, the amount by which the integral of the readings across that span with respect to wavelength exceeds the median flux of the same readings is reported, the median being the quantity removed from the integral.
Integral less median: 29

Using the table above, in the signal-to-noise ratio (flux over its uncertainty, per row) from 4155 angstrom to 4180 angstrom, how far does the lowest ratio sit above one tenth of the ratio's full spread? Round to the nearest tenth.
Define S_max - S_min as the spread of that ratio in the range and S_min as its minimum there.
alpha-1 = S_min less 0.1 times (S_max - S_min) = 10.5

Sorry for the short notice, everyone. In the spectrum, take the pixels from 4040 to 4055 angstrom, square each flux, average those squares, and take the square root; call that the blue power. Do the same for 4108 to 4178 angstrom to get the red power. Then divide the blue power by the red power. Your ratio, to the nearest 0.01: 1.03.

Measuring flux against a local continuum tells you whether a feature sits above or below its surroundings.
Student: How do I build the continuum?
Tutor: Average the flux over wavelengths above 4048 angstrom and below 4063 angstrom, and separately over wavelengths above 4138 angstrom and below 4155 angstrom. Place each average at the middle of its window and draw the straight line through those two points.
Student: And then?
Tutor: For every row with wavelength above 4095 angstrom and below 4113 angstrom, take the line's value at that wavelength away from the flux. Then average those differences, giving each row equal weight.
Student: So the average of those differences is -0.07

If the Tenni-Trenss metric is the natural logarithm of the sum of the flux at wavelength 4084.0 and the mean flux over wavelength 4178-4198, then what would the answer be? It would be 0.45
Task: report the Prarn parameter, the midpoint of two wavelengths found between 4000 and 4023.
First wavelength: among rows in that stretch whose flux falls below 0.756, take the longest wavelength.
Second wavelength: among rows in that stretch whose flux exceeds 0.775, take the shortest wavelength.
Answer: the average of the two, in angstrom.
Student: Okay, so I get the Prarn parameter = 4011.5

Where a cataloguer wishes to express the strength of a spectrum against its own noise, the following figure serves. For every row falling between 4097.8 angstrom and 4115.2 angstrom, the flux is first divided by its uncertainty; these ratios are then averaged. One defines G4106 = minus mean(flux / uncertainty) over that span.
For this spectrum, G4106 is -10.2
